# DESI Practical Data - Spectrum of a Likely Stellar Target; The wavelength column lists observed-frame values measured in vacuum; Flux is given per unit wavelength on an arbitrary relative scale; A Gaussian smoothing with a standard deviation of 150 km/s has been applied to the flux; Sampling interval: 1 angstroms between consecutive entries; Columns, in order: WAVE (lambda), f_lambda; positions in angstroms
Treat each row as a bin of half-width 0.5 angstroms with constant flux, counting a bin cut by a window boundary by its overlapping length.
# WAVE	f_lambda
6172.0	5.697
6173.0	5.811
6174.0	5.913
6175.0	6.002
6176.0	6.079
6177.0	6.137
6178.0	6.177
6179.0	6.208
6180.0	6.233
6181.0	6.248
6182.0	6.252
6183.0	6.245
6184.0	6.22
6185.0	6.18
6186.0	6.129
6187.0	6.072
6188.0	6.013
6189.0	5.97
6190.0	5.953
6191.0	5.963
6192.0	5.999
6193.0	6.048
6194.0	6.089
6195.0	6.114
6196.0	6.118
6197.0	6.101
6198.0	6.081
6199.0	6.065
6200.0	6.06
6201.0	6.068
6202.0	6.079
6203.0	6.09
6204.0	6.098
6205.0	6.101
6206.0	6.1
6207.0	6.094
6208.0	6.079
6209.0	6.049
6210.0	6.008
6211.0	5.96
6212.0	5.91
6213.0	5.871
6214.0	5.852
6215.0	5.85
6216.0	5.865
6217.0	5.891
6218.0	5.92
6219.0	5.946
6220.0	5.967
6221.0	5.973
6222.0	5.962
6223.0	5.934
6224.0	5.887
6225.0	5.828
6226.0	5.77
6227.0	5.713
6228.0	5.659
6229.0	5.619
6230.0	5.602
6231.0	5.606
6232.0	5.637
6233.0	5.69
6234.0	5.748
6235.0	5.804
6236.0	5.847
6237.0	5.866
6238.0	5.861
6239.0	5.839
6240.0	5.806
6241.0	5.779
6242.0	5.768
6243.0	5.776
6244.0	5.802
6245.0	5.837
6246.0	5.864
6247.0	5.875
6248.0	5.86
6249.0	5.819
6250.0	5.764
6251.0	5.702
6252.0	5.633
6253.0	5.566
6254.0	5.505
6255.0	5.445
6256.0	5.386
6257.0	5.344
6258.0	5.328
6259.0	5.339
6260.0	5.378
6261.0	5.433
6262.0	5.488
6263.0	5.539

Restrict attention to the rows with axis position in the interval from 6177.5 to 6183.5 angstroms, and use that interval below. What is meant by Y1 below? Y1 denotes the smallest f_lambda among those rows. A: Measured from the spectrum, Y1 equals 6.177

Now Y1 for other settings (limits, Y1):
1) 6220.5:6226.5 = 5.77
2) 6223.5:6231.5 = 5.602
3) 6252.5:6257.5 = 5.344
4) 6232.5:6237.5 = 5.69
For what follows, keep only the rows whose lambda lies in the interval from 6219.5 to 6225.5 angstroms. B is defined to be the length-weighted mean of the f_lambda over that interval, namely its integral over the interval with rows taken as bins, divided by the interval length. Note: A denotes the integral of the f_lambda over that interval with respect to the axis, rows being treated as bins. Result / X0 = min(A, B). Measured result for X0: 5.93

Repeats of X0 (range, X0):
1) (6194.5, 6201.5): 6.09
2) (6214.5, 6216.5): 5.86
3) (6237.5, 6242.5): 5.81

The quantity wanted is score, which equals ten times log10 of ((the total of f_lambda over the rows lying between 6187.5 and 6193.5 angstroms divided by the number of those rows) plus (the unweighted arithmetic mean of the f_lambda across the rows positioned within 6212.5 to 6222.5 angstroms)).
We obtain 10.8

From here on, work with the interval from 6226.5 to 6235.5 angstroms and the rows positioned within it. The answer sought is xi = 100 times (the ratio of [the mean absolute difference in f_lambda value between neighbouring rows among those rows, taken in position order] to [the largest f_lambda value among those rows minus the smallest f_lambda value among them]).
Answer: 19.4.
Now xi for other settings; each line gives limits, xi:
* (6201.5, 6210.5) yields 15.5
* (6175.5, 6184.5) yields 14.8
